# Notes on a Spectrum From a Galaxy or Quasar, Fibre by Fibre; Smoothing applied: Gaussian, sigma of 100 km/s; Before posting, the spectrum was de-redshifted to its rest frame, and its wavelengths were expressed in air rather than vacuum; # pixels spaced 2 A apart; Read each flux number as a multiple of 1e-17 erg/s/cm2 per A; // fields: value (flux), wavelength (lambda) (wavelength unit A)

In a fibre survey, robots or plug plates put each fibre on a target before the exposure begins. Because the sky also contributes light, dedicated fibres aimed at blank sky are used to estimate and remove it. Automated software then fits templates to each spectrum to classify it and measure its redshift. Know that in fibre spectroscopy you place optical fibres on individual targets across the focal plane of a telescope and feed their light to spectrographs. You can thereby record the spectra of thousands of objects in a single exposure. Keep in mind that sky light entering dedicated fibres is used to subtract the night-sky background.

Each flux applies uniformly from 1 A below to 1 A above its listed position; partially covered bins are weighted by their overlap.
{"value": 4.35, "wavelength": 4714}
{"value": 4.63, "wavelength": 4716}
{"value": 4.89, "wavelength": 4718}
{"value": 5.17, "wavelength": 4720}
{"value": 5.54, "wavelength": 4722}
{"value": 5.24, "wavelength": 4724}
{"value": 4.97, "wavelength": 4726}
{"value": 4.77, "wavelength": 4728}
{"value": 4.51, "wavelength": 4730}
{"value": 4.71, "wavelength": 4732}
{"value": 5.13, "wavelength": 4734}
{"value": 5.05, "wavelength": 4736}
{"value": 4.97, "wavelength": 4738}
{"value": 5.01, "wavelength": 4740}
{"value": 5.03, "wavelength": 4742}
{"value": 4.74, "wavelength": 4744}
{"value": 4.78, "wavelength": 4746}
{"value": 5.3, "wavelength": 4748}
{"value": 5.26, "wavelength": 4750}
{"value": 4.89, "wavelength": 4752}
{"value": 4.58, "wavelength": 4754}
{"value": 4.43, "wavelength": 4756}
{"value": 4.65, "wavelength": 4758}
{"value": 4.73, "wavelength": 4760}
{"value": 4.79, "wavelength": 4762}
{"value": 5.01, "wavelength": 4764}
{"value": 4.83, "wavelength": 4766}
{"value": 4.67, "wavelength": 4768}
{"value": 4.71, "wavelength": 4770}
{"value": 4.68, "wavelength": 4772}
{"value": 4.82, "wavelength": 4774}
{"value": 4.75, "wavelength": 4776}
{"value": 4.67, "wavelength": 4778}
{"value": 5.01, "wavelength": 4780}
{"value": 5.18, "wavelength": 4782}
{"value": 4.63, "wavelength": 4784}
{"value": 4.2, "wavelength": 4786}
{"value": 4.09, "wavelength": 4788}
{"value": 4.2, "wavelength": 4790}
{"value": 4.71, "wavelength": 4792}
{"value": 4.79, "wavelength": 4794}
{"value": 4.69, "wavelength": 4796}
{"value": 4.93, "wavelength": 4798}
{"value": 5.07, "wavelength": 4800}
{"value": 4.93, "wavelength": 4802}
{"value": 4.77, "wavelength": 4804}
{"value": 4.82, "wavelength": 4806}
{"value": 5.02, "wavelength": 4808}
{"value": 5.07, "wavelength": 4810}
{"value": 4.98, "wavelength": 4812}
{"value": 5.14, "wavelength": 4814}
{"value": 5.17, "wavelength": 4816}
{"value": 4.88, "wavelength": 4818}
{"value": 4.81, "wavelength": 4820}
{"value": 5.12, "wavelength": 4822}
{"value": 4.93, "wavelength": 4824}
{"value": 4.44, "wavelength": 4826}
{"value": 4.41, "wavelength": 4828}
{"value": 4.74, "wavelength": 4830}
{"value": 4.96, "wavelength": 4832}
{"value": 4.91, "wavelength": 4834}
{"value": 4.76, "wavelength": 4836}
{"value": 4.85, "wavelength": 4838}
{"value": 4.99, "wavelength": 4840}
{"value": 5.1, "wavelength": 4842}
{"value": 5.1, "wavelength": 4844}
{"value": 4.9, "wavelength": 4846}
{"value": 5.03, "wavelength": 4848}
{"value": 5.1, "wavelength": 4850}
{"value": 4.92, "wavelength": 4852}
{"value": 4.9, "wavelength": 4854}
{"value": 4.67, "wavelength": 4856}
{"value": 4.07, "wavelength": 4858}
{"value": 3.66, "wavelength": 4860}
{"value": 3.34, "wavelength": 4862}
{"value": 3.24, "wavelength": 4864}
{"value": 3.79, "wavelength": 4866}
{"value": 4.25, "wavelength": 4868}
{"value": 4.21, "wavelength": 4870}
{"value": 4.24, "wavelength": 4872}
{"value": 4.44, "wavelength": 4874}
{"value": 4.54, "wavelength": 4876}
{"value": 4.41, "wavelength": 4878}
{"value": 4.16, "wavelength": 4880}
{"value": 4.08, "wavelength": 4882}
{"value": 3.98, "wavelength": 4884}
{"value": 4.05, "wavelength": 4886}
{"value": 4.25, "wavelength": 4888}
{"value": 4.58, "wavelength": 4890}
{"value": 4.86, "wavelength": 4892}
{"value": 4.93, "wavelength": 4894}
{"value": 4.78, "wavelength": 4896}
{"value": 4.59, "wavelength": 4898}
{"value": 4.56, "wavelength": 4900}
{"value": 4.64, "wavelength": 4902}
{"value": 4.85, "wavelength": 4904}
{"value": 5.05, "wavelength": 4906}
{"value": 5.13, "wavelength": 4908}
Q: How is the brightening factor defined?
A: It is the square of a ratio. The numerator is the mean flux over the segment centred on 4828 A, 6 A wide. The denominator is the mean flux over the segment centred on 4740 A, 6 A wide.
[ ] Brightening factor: 0.82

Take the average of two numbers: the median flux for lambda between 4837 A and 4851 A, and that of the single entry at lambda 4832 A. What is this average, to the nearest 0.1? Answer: 5.0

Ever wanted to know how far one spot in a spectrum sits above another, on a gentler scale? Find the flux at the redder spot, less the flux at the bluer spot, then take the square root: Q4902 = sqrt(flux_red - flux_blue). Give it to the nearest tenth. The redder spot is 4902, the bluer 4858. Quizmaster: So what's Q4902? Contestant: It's 0.8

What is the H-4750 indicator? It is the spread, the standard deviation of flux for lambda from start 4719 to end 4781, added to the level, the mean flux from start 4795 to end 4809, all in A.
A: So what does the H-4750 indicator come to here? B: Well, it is 5.14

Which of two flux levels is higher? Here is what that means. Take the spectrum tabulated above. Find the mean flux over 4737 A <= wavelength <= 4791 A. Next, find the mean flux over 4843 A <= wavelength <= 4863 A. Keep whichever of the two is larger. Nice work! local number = 4.76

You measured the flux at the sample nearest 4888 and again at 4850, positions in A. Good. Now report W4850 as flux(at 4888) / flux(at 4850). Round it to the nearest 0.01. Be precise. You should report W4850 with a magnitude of 0.83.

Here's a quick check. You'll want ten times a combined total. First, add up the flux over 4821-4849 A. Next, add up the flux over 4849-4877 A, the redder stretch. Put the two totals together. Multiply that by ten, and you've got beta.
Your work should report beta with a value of 1276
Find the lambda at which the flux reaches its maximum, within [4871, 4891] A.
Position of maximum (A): 4890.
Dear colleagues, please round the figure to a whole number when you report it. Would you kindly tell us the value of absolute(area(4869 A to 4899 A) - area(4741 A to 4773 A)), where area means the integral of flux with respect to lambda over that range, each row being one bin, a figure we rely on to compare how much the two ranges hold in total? 22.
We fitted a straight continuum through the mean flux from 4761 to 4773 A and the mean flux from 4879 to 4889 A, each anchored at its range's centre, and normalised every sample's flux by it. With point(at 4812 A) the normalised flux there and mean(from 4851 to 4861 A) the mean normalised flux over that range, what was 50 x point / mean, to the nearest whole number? 53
